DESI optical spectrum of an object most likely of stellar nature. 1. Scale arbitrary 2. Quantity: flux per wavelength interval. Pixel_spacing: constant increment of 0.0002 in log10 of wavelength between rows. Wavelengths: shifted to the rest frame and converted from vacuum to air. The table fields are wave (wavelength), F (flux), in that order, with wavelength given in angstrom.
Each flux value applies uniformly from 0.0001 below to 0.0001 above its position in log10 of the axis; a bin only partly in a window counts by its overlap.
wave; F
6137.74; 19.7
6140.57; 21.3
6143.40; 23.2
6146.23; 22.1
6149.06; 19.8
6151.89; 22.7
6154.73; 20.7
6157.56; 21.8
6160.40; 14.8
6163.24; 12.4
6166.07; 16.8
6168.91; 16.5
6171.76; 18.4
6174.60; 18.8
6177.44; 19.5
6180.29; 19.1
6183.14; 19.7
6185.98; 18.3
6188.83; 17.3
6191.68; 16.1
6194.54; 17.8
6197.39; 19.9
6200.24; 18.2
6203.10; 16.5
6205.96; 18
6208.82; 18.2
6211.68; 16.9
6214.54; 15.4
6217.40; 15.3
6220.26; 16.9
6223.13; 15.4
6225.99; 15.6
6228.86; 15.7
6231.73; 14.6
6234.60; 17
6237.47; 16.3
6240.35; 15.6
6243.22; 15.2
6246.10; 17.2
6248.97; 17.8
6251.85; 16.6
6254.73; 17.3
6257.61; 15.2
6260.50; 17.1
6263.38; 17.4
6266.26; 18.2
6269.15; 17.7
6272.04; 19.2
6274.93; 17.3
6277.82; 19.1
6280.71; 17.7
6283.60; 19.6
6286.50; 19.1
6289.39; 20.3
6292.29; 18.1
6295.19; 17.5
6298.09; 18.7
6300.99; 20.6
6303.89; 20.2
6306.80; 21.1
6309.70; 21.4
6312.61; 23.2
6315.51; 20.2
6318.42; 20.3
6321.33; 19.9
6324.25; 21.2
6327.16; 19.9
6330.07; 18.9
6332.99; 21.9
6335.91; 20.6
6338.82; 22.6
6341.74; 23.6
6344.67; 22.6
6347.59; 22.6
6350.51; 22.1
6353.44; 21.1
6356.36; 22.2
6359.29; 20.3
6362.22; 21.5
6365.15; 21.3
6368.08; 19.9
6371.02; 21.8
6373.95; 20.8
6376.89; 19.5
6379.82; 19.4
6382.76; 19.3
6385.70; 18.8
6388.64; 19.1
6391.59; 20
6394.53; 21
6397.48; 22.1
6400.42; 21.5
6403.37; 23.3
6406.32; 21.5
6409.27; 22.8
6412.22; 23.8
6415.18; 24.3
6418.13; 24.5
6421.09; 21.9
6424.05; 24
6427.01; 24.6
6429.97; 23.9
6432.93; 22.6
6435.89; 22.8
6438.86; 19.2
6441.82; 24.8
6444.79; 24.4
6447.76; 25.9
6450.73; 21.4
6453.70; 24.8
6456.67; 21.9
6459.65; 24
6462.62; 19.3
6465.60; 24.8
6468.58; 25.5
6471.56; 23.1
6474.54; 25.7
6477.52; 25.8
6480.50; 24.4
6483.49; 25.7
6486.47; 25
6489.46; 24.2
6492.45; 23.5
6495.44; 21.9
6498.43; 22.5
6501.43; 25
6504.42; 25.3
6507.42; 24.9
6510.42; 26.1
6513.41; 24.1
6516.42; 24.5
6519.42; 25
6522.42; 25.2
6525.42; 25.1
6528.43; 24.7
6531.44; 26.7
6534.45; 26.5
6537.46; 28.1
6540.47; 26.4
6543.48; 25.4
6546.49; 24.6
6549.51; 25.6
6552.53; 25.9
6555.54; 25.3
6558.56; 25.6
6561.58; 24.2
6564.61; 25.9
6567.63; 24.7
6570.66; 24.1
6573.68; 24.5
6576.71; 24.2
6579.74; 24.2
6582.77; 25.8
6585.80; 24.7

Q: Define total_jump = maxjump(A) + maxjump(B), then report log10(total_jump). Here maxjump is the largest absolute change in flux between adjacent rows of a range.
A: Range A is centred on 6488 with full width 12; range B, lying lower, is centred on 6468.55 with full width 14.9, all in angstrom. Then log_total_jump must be 0.8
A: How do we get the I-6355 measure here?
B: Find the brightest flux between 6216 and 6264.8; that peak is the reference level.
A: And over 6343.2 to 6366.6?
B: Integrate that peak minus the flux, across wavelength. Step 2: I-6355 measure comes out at -92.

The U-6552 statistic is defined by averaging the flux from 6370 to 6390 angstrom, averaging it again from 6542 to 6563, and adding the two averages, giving 45.0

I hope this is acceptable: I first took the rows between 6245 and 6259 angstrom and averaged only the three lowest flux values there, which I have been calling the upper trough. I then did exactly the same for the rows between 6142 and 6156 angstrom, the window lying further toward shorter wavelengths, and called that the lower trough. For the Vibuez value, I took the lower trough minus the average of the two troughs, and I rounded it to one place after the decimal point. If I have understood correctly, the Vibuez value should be 2.3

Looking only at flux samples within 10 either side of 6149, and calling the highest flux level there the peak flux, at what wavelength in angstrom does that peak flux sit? 6143.40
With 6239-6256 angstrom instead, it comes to 6248.97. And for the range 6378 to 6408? 6403.37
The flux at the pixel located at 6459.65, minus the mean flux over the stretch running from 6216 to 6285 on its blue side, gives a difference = 7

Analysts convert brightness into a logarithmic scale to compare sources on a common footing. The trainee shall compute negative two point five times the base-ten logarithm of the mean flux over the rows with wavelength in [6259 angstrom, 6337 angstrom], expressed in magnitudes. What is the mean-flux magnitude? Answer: -3.22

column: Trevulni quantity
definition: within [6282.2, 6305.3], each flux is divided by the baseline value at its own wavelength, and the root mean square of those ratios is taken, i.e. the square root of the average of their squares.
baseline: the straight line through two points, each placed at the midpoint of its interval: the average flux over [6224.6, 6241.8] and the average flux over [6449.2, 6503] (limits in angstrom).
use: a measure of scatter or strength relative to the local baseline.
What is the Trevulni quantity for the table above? 1.08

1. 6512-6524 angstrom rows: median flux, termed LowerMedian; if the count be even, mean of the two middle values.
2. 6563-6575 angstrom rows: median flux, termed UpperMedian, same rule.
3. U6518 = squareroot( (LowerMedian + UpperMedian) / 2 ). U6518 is 4.97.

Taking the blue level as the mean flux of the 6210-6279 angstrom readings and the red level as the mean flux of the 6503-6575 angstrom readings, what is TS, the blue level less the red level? -8.7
